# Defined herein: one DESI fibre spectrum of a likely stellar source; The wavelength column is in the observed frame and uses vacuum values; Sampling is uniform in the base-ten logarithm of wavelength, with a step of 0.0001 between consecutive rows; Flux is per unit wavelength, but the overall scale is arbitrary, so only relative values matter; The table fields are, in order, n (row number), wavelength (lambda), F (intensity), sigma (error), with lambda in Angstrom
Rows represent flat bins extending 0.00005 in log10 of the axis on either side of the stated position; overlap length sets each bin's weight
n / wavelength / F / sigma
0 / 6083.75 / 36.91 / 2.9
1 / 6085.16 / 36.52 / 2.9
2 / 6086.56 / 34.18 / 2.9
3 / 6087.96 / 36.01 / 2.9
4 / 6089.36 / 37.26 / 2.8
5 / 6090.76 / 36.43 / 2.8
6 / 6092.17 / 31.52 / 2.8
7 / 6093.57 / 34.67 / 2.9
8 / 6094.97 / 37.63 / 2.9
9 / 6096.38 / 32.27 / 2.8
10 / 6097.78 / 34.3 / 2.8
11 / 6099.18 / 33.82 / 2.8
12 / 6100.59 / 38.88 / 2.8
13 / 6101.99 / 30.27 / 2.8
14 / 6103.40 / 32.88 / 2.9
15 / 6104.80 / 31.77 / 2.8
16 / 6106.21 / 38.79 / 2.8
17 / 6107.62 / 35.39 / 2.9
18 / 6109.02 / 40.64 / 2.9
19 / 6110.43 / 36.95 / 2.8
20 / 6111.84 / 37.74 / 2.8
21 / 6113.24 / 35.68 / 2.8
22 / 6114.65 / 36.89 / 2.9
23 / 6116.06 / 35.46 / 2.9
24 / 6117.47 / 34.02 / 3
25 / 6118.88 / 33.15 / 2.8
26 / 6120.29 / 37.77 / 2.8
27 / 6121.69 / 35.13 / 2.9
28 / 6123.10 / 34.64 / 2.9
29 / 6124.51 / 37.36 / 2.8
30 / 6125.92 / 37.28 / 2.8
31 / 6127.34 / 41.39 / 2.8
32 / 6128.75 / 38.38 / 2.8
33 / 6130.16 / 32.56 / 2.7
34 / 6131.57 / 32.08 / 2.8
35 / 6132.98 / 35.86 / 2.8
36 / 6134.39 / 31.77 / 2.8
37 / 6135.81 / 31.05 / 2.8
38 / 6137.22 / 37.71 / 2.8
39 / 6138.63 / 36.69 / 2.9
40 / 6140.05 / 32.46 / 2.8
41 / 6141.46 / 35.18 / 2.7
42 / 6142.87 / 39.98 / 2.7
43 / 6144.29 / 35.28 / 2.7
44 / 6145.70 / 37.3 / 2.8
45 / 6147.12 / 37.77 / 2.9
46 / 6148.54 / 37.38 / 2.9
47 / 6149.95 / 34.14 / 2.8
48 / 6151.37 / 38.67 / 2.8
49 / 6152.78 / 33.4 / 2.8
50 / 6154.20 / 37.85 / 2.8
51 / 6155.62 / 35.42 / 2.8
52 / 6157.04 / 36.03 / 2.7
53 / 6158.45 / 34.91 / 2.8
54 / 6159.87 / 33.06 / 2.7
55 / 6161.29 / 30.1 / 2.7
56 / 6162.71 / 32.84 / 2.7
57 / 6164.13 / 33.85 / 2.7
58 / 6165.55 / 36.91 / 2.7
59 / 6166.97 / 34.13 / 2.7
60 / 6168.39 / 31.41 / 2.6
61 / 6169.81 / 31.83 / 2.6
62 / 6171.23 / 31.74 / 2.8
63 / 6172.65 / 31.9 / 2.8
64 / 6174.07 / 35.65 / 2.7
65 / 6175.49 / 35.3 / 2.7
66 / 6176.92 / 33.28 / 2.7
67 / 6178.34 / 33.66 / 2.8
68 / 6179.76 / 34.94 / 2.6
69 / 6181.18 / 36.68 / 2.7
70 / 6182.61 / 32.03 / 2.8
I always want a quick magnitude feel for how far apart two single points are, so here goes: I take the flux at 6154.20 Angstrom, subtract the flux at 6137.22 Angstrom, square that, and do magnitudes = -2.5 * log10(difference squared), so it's 4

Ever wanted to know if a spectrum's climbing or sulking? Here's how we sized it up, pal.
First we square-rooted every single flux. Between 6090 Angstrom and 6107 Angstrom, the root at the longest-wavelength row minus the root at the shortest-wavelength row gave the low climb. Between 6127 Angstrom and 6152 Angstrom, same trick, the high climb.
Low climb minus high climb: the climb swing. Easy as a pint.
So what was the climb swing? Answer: 0.41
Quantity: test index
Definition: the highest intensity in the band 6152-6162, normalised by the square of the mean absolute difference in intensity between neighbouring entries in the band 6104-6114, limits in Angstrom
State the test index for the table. 2.8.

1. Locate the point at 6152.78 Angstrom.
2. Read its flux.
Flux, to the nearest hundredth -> 33.40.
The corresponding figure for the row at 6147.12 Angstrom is 37.77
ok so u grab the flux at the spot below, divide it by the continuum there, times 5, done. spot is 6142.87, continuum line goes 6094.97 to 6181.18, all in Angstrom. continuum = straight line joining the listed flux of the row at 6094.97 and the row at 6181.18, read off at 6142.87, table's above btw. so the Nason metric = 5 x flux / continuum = 5.4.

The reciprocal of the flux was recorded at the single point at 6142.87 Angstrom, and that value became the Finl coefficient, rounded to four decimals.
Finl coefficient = 0.0250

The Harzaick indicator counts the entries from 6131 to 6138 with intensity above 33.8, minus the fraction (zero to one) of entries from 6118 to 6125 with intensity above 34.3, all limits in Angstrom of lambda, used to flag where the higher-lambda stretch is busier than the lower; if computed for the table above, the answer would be 1.2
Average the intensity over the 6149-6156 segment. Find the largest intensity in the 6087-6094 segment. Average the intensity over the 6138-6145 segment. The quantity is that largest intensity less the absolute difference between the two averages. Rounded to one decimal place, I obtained 37.2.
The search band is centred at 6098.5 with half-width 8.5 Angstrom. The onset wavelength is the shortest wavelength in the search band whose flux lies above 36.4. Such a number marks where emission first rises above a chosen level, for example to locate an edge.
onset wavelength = 6090.76 Angstrom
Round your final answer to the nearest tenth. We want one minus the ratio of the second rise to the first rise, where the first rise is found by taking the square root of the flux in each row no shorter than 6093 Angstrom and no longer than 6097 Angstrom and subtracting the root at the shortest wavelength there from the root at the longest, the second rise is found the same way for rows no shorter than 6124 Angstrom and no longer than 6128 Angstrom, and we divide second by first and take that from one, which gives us 2.5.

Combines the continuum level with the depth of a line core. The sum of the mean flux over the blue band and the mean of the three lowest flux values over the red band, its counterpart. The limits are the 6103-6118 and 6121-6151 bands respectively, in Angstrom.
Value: 67.7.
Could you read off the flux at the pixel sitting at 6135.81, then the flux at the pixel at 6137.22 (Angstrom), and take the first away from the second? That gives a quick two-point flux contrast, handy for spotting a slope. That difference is 6.7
